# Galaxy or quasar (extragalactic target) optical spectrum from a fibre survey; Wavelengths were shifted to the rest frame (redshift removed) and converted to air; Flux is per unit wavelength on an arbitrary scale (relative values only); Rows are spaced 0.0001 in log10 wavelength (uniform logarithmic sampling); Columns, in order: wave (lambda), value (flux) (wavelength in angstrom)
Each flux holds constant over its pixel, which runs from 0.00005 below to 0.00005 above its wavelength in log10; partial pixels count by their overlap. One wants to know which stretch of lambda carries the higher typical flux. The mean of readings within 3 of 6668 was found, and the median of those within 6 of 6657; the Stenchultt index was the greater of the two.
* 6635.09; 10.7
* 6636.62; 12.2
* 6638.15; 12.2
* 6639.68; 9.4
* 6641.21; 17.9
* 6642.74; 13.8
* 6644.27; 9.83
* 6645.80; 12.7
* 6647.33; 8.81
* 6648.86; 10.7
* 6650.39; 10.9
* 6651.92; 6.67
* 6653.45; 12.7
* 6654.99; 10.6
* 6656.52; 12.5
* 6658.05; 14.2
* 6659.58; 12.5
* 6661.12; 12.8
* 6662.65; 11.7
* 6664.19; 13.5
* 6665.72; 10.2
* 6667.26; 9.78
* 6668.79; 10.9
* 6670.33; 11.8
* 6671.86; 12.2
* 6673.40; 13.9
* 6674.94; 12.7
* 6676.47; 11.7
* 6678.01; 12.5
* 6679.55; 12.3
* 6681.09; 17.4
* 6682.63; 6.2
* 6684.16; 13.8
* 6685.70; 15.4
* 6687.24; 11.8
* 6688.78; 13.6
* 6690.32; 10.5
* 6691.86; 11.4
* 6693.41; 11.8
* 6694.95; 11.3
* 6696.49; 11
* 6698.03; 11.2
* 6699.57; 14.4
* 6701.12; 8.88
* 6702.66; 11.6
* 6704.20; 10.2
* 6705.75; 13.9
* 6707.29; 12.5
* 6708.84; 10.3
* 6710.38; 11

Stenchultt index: 12.5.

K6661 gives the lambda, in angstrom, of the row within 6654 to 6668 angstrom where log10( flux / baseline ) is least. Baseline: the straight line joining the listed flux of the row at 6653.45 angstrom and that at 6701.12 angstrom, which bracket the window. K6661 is 6654.99 angstrom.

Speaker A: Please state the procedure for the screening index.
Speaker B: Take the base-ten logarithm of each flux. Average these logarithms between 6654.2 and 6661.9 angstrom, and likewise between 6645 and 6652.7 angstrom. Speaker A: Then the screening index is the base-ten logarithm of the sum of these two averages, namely 0.319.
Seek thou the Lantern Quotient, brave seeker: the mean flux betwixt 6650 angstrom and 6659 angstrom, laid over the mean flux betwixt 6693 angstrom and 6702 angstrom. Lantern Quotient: 0.99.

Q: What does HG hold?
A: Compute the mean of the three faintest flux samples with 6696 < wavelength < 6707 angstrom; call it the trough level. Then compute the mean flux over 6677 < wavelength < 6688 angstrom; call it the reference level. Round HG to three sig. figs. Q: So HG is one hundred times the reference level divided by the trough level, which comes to 127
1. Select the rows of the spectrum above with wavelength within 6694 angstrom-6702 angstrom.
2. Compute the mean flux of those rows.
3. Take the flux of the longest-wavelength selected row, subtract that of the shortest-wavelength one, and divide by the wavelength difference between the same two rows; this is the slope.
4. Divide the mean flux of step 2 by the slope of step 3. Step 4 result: -29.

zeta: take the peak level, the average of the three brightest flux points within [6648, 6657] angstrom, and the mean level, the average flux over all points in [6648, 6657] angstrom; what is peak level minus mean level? 1.4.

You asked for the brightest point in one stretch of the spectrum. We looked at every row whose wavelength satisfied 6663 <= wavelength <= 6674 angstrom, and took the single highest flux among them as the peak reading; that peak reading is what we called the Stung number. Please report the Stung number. 13.9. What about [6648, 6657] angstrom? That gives 12.7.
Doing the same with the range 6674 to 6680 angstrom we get 12.7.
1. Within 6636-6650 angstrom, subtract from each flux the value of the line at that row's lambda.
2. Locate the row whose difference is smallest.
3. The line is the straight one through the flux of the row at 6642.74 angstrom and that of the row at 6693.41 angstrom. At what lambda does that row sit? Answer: 6647.33 angstrom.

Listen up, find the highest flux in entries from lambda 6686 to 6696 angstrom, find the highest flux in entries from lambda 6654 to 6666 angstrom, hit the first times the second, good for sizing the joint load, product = 193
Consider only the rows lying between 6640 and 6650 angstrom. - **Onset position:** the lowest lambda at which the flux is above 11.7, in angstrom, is 6641.21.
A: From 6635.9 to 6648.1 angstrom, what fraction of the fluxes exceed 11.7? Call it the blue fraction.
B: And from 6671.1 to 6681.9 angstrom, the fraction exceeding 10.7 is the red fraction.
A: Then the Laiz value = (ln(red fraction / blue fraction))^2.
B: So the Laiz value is 0.22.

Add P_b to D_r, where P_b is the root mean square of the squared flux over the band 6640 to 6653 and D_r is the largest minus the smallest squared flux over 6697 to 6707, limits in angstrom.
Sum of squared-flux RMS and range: 290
